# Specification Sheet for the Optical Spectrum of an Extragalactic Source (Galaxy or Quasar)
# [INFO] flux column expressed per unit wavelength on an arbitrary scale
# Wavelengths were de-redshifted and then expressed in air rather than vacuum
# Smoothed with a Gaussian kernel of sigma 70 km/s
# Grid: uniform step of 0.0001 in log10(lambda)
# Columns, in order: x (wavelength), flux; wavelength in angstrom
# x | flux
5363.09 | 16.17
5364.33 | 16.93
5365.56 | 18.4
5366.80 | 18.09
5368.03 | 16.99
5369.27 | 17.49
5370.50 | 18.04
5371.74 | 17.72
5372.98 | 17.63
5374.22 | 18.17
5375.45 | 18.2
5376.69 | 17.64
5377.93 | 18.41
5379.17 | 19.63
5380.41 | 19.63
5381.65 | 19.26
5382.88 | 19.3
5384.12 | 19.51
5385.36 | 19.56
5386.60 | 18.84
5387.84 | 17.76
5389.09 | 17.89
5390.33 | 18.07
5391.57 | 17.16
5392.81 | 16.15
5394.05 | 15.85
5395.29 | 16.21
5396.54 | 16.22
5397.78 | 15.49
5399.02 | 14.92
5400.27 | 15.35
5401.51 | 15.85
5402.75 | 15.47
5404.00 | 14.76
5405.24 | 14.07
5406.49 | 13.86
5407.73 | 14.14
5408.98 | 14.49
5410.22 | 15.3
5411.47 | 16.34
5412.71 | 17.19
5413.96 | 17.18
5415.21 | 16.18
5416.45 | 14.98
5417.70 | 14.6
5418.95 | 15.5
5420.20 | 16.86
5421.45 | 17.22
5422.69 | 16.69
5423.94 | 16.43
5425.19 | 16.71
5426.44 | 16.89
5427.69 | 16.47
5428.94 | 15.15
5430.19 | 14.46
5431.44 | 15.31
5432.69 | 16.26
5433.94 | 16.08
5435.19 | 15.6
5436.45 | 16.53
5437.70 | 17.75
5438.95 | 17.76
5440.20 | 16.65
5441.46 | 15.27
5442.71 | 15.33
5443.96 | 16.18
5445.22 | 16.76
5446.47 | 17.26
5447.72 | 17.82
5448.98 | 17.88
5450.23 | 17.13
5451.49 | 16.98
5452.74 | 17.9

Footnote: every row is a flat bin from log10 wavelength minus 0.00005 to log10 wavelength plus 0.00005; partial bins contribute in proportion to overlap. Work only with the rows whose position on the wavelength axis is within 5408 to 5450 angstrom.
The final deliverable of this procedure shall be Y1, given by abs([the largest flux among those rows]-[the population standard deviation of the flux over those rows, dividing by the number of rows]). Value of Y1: 16.9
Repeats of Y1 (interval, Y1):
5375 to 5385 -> 18.9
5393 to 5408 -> 15.4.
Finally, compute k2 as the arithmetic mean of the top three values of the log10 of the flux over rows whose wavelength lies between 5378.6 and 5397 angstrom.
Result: 1.292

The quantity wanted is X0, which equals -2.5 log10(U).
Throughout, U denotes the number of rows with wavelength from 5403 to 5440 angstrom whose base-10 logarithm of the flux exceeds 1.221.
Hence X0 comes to -2.39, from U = 9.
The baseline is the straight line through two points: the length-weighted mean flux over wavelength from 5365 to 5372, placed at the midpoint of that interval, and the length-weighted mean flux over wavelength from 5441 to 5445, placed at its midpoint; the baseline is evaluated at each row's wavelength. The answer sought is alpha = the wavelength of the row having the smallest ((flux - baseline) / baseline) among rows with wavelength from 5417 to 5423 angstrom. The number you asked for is 5417.70 angstrom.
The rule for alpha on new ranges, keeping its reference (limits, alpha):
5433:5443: 5441.46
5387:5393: 5392.81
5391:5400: 5399.02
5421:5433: 5430.19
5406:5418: 5406.49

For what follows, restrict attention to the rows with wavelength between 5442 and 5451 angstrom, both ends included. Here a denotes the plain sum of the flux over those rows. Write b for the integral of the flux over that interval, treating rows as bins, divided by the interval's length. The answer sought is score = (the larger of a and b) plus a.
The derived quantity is 237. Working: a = 118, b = 16.9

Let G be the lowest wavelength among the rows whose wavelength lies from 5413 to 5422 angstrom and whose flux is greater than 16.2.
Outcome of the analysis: 5413.96 angstrom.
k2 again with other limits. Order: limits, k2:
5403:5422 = 1.235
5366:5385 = 1.292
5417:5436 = 1.230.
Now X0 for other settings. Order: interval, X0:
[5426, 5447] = -1.95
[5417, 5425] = -1.19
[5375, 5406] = -2.87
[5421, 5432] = -1.51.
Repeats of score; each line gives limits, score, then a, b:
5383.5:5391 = 223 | 112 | 18.6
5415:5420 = 123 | 61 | 15.4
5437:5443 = 166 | 83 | 16.6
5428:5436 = 186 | 93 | 15.5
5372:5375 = 72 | 36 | 17.9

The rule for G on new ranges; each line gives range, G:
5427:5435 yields 5427.69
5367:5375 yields 5368.03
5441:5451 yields 5445.22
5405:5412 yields 5411.47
